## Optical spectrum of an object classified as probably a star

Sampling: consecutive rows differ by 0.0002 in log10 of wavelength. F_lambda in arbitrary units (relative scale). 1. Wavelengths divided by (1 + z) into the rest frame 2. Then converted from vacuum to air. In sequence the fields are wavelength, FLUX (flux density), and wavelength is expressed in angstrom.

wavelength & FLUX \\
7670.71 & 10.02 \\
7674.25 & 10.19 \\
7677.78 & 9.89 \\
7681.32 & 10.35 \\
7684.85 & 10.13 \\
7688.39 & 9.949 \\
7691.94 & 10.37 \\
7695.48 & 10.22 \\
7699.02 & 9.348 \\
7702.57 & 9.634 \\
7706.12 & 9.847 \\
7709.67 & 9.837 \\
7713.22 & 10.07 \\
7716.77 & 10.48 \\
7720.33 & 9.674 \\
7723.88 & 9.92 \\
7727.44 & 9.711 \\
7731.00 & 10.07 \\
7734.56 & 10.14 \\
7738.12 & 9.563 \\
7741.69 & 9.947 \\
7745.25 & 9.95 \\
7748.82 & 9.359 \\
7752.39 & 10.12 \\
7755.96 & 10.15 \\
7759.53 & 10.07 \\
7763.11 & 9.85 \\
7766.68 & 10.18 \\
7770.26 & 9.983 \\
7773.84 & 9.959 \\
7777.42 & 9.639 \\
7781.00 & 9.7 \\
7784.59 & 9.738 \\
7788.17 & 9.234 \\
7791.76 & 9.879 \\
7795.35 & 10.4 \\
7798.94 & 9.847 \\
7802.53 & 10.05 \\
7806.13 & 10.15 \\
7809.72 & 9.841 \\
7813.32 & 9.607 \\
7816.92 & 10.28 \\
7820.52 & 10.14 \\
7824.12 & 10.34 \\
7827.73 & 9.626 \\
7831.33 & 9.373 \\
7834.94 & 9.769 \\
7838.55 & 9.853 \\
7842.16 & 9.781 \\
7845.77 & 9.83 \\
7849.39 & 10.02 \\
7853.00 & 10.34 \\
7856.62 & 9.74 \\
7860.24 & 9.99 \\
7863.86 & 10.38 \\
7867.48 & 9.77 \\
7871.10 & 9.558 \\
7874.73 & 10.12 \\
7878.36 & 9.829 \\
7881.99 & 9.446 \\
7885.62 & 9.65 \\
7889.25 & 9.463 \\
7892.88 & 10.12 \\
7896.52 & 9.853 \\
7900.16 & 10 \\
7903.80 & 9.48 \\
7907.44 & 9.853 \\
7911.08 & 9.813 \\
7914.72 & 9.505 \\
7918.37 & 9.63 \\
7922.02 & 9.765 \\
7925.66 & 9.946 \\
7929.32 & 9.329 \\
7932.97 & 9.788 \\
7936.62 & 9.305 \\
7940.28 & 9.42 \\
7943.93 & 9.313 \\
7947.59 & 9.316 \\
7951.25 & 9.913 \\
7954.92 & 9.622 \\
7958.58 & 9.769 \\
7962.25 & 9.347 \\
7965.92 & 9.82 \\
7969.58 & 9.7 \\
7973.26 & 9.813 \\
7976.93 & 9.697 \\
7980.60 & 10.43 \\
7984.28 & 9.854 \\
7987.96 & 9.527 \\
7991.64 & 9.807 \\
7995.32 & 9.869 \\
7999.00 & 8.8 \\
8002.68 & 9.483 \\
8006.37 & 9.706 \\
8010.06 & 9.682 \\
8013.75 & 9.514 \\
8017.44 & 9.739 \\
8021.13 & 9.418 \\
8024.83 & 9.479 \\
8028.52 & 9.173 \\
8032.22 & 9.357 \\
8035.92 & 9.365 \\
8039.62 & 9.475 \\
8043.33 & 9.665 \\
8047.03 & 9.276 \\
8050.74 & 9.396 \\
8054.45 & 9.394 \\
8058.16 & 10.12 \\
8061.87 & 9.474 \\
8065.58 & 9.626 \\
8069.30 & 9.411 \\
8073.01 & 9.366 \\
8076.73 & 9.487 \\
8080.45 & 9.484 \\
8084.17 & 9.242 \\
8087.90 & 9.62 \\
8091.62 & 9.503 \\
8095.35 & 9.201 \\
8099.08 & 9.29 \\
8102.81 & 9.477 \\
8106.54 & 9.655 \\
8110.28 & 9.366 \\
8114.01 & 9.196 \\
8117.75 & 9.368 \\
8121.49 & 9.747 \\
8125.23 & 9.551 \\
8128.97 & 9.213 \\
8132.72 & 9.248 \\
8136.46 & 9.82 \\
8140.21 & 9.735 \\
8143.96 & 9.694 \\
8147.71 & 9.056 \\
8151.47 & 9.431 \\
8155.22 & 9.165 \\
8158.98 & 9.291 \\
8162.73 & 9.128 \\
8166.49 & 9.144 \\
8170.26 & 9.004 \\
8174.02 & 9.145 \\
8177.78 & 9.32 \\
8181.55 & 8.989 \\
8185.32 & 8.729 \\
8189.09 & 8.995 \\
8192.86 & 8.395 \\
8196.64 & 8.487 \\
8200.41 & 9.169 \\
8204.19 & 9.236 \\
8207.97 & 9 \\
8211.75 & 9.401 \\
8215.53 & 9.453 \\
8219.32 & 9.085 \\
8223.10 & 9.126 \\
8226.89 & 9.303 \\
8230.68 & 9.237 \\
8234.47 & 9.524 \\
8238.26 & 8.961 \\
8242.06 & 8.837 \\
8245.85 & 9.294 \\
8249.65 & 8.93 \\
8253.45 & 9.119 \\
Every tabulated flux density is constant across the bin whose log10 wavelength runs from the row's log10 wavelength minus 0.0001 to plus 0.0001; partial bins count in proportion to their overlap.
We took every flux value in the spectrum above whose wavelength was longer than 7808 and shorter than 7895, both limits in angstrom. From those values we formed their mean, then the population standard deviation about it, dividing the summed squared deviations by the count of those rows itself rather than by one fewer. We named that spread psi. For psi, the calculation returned 0.290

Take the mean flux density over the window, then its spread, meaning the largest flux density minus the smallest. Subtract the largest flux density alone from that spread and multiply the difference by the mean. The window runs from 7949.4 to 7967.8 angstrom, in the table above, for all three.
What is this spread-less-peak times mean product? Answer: -91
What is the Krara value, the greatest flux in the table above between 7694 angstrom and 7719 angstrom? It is 10.48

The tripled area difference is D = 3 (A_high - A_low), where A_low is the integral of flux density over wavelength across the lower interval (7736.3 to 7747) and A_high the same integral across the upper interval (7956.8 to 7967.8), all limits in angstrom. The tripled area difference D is 3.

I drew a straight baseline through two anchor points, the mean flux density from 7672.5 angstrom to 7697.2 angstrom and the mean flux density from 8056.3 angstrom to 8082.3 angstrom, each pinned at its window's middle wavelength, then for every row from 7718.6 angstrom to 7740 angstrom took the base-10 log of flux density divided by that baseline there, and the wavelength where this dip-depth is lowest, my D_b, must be 7738.12 angstrom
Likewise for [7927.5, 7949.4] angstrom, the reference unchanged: 7936.62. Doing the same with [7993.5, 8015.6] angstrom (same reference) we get 7999.00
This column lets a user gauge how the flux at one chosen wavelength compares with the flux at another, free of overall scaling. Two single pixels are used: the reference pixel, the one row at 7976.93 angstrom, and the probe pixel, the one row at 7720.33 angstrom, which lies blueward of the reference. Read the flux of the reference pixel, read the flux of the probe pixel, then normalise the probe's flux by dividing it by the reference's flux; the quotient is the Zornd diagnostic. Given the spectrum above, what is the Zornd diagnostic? 1.00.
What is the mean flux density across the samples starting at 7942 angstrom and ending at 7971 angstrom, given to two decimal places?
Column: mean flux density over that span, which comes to 9.60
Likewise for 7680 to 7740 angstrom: 9.96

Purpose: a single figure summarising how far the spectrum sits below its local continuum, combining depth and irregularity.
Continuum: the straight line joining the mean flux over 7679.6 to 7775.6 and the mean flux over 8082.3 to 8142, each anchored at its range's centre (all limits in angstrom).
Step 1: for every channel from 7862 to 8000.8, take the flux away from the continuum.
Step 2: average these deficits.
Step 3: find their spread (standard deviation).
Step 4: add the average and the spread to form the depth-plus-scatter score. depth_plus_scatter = 0.29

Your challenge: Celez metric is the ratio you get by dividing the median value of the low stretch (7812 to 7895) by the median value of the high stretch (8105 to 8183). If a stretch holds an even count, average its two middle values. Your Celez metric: 1.058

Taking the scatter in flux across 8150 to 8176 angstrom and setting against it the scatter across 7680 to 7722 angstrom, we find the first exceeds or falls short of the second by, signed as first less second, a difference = -0.20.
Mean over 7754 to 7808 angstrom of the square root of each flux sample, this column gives 3.15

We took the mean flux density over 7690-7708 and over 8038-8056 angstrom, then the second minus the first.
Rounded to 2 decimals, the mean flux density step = -0.44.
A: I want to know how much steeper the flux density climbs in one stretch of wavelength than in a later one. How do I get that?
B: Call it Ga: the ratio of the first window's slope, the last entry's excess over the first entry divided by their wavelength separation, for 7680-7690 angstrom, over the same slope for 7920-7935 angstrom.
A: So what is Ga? -27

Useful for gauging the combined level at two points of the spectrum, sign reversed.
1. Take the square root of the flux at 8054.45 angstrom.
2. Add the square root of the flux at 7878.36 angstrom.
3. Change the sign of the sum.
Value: -6.20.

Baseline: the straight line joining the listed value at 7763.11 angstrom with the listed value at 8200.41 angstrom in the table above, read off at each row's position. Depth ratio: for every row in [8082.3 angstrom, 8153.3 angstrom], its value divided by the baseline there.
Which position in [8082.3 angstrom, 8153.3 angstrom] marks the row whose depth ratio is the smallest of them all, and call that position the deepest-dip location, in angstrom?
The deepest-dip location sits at 8147.71 angstrom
